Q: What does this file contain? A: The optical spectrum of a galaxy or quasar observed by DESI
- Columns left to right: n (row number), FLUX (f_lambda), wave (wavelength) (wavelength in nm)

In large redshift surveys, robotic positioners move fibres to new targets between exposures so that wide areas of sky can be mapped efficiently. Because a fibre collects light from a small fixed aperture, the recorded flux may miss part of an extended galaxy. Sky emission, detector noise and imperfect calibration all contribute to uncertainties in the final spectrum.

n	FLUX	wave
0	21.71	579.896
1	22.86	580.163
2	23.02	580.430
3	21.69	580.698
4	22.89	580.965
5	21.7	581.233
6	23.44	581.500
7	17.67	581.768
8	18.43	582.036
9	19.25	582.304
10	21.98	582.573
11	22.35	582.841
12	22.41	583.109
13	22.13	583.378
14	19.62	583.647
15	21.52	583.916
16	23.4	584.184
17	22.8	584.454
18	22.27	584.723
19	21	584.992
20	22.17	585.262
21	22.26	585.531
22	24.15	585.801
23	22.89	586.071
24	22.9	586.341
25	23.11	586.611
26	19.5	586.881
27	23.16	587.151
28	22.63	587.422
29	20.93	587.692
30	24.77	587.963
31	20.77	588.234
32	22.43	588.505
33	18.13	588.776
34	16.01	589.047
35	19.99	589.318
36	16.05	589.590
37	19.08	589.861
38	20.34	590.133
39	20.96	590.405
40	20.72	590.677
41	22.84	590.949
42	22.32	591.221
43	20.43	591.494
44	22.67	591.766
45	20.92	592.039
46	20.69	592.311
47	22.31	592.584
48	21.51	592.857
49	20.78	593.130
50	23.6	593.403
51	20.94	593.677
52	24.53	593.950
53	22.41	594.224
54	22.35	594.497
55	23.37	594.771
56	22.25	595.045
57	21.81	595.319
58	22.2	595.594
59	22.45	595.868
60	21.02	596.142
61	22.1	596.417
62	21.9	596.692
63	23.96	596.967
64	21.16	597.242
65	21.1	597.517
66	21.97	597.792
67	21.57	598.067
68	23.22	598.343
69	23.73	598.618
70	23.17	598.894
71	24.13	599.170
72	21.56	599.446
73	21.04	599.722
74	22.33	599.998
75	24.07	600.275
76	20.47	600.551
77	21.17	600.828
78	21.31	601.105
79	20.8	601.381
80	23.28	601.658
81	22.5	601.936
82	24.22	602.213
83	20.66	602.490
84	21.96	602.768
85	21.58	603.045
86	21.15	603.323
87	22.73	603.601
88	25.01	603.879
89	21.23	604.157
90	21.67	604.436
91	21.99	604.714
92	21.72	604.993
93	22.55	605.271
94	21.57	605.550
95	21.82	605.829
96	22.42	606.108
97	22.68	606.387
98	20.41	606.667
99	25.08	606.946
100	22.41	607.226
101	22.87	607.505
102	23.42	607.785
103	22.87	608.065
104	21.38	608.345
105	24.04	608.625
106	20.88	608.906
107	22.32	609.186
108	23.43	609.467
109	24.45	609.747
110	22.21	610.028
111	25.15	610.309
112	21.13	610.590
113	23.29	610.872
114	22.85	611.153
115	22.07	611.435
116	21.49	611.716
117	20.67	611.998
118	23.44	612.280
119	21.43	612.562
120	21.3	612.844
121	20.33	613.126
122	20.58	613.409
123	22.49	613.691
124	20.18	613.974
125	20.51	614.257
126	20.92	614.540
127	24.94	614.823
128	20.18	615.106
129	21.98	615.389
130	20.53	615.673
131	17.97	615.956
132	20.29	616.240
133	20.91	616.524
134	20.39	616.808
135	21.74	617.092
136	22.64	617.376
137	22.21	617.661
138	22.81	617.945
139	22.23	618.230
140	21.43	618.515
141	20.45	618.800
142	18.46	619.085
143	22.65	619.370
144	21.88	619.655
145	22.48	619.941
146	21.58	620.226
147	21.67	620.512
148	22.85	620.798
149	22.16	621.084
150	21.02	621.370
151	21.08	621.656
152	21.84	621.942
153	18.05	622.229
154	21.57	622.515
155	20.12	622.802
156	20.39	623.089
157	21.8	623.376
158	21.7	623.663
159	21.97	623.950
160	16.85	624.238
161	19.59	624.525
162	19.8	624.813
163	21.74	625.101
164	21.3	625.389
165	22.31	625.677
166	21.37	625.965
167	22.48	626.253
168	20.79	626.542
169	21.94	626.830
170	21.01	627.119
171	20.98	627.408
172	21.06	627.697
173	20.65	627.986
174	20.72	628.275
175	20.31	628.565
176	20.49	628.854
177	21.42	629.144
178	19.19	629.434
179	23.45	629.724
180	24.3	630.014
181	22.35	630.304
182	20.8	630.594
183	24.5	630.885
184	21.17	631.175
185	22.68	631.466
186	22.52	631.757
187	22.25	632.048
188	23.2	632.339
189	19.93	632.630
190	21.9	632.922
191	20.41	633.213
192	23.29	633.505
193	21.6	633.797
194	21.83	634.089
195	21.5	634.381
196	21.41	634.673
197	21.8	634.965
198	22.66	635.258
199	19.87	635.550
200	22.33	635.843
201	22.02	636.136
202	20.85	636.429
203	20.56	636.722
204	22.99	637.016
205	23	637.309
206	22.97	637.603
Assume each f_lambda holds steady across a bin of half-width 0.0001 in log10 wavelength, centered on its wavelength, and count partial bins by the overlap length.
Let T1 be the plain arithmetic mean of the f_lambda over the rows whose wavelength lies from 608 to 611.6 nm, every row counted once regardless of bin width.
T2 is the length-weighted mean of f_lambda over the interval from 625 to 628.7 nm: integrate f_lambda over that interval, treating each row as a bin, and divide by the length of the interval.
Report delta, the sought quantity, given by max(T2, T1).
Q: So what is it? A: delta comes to 22.8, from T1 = 22.8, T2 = 21.3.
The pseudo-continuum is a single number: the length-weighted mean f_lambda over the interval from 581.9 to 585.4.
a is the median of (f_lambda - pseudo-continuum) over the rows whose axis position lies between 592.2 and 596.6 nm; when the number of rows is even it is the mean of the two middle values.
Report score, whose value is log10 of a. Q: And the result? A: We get -0.1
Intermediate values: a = 0.7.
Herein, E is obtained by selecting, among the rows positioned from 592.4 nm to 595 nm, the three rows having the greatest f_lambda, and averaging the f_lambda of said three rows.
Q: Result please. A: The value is 23.8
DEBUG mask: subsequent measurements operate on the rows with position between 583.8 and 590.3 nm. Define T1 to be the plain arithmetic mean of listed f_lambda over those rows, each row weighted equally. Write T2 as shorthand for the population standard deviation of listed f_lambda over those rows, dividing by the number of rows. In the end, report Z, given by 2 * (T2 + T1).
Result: 47.2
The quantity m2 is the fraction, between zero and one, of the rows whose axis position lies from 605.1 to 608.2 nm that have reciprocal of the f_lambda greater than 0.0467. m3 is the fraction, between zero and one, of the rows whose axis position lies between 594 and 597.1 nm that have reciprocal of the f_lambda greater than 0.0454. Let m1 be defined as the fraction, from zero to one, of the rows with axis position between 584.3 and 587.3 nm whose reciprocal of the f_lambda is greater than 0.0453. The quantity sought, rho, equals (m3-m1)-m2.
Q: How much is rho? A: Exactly 0.0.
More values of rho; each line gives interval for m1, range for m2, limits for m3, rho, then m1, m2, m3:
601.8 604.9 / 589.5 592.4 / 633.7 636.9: -0.5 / 0.64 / 0.7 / 0.82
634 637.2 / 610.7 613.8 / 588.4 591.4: -0.4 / 0.73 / 0.4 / 0.73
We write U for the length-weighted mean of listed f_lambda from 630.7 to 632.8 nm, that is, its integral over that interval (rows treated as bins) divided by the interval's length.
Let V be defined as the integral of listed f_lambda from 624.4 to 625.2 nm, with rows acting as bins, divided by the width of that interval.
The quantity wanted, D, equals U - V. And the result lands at 2.0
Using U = 22.3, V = 20.3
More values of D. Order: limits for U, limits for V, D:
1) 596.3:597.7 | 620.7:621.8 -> 0.3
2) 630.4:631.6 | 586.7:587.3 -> 0.8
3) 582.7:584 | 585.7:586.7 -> -1.6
